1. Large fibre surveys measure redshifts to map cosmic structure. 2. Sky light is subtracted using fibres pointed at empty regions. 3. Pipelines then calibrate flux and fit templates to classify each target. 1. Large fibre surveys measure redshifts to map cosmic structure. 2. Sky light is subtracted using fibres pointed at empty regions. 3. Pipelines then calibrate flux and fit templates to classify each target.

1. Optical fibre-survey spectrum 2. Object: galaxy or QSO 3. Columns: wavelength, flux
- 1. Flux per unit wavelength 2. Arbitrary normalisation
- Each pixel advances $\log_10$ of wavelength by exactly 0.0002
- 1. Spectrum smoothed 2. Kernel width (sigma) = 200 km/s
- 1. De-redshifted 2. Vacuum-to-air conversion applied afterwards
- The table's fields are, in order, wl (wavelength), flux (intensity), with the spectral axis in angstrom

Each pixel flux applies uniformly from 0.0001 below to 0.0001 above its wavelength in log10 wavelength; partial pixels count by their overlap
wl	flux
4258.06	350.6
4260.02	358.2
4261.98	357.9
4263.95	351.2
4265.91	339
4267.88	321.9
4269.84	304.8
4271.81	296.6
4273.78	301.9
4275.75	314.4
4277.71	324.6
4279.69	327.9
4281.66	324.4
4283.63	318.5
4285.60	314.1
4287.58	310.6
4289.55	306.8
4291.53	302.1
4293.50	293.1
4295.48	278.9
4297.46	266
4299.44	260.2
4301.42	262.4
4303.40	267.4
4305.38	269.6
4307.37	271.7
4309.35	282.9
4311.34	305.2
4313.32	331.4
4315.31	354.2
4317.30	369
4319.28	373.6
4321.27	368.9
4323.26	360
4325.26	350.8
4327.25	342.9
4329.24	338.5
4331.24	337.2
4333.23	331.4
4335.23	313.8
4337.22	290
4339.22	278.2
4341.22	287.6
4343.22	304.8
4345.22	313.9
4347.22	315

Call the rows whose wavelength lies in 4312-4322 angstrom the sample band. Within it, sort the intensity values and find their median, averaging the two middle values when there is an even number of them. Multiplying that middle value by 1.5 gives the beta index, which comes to 553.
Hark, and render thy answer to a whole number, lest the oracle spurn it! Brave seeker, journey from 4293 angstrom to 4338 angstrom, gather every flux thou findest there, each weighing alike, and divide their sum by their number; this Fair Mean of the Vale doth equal 314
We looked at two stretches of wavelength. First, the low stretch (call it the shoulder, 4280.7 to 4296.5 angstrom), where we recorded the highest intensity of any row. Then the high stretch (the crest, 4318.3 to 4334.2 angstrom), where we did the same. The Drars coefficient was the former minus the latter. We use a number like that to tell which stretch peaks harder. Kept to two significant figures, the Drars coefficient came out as -49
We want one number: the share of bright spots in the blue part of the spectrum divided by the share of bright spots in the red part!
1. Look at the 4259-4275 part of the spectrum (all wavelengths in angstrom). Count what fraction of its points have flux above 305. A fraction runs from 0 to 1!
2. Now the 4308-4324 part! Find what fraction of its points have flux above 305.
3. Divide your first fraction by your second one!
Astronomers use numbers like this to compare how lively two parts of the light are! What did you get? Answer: 0.7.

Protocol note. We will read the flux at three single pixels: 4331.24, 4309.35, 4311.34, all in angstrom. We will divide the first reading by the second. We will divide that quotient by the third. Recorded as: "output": 0.0039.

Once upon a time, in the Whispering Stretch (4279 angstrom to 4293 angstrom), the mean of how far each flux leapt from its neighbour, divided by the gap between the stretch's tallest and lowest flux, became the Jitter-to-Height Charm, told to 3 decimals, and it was 0.167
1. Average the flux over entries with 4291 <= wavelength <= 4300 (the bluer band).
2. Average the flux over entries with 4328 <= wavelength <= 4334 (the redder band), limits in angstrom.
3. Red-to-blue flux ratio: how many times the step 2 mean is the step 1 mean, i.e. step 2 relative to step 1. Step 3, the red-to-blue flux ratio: 1.20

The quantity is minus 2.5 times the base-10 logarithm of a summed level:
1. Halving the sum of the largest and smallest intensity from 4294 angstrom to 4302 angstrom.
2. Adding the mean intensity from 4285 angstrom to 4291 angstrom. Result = -6.91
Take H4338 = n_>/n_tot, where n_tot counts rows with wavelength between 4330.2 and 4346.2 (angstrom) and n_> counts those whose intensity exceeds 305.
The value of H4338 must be 0.50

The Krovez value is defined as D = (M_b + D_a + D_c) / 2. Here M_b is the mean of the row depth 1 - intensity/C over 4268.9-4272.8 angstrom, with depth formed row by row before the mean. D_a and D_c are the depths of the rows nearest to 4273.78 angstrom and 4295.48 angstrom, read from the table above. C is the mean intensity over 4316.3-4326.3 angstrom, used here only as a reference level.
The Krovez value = 0.29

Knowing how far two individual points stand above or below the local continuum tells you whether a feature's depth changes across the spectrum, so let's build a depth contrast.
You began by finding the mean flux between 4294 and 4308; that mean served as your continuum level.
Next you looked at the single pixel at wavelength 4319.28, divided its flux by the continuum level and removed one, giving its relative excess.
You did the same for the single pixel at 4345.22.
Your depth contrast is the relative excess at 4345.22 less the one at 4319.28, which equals -0.22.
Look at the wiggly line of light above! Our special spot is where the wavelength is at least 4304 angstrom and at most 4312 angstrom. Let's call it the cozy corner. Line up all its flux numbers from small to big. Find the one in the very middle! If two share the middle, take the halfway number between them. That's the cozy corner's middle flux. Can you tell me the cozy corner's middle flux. 277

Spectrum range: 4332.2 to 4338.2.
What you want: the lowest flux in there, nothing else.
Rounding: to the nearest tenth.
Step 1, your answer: 290.0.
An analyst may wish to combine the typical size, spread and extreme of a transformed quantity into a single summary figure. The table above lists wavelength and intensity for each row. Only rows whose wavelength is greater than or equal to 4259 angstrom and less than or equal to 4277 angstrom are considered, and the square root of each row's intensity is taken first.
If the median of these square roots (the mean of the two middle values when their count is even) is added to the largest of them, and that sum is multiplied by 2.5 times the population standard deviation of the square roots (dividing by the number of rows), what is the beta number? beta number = 59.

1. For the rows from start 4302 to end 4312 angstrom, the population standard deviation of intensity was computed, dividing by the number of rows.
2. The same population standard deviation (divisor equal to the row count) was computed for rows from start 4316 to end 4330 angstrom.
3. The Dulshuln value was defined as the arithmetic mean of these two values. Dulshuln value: 13.4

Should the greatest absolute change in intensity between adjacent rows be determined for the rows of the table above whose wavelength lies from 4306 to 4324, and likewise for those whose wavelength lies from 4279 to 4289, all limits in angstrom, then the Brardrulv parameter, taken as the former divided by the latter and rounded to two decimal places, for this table 4.44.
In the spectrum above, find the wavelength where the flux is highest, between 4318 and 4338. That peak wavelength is 4319.28 angstrom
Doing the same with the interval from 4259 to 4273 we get 4260.02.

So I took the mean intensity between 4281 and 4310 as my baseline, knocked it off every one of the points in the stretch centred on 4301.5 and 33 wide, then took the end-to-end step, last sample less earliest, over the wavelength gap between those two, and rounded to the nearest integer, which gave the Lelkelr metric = 2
